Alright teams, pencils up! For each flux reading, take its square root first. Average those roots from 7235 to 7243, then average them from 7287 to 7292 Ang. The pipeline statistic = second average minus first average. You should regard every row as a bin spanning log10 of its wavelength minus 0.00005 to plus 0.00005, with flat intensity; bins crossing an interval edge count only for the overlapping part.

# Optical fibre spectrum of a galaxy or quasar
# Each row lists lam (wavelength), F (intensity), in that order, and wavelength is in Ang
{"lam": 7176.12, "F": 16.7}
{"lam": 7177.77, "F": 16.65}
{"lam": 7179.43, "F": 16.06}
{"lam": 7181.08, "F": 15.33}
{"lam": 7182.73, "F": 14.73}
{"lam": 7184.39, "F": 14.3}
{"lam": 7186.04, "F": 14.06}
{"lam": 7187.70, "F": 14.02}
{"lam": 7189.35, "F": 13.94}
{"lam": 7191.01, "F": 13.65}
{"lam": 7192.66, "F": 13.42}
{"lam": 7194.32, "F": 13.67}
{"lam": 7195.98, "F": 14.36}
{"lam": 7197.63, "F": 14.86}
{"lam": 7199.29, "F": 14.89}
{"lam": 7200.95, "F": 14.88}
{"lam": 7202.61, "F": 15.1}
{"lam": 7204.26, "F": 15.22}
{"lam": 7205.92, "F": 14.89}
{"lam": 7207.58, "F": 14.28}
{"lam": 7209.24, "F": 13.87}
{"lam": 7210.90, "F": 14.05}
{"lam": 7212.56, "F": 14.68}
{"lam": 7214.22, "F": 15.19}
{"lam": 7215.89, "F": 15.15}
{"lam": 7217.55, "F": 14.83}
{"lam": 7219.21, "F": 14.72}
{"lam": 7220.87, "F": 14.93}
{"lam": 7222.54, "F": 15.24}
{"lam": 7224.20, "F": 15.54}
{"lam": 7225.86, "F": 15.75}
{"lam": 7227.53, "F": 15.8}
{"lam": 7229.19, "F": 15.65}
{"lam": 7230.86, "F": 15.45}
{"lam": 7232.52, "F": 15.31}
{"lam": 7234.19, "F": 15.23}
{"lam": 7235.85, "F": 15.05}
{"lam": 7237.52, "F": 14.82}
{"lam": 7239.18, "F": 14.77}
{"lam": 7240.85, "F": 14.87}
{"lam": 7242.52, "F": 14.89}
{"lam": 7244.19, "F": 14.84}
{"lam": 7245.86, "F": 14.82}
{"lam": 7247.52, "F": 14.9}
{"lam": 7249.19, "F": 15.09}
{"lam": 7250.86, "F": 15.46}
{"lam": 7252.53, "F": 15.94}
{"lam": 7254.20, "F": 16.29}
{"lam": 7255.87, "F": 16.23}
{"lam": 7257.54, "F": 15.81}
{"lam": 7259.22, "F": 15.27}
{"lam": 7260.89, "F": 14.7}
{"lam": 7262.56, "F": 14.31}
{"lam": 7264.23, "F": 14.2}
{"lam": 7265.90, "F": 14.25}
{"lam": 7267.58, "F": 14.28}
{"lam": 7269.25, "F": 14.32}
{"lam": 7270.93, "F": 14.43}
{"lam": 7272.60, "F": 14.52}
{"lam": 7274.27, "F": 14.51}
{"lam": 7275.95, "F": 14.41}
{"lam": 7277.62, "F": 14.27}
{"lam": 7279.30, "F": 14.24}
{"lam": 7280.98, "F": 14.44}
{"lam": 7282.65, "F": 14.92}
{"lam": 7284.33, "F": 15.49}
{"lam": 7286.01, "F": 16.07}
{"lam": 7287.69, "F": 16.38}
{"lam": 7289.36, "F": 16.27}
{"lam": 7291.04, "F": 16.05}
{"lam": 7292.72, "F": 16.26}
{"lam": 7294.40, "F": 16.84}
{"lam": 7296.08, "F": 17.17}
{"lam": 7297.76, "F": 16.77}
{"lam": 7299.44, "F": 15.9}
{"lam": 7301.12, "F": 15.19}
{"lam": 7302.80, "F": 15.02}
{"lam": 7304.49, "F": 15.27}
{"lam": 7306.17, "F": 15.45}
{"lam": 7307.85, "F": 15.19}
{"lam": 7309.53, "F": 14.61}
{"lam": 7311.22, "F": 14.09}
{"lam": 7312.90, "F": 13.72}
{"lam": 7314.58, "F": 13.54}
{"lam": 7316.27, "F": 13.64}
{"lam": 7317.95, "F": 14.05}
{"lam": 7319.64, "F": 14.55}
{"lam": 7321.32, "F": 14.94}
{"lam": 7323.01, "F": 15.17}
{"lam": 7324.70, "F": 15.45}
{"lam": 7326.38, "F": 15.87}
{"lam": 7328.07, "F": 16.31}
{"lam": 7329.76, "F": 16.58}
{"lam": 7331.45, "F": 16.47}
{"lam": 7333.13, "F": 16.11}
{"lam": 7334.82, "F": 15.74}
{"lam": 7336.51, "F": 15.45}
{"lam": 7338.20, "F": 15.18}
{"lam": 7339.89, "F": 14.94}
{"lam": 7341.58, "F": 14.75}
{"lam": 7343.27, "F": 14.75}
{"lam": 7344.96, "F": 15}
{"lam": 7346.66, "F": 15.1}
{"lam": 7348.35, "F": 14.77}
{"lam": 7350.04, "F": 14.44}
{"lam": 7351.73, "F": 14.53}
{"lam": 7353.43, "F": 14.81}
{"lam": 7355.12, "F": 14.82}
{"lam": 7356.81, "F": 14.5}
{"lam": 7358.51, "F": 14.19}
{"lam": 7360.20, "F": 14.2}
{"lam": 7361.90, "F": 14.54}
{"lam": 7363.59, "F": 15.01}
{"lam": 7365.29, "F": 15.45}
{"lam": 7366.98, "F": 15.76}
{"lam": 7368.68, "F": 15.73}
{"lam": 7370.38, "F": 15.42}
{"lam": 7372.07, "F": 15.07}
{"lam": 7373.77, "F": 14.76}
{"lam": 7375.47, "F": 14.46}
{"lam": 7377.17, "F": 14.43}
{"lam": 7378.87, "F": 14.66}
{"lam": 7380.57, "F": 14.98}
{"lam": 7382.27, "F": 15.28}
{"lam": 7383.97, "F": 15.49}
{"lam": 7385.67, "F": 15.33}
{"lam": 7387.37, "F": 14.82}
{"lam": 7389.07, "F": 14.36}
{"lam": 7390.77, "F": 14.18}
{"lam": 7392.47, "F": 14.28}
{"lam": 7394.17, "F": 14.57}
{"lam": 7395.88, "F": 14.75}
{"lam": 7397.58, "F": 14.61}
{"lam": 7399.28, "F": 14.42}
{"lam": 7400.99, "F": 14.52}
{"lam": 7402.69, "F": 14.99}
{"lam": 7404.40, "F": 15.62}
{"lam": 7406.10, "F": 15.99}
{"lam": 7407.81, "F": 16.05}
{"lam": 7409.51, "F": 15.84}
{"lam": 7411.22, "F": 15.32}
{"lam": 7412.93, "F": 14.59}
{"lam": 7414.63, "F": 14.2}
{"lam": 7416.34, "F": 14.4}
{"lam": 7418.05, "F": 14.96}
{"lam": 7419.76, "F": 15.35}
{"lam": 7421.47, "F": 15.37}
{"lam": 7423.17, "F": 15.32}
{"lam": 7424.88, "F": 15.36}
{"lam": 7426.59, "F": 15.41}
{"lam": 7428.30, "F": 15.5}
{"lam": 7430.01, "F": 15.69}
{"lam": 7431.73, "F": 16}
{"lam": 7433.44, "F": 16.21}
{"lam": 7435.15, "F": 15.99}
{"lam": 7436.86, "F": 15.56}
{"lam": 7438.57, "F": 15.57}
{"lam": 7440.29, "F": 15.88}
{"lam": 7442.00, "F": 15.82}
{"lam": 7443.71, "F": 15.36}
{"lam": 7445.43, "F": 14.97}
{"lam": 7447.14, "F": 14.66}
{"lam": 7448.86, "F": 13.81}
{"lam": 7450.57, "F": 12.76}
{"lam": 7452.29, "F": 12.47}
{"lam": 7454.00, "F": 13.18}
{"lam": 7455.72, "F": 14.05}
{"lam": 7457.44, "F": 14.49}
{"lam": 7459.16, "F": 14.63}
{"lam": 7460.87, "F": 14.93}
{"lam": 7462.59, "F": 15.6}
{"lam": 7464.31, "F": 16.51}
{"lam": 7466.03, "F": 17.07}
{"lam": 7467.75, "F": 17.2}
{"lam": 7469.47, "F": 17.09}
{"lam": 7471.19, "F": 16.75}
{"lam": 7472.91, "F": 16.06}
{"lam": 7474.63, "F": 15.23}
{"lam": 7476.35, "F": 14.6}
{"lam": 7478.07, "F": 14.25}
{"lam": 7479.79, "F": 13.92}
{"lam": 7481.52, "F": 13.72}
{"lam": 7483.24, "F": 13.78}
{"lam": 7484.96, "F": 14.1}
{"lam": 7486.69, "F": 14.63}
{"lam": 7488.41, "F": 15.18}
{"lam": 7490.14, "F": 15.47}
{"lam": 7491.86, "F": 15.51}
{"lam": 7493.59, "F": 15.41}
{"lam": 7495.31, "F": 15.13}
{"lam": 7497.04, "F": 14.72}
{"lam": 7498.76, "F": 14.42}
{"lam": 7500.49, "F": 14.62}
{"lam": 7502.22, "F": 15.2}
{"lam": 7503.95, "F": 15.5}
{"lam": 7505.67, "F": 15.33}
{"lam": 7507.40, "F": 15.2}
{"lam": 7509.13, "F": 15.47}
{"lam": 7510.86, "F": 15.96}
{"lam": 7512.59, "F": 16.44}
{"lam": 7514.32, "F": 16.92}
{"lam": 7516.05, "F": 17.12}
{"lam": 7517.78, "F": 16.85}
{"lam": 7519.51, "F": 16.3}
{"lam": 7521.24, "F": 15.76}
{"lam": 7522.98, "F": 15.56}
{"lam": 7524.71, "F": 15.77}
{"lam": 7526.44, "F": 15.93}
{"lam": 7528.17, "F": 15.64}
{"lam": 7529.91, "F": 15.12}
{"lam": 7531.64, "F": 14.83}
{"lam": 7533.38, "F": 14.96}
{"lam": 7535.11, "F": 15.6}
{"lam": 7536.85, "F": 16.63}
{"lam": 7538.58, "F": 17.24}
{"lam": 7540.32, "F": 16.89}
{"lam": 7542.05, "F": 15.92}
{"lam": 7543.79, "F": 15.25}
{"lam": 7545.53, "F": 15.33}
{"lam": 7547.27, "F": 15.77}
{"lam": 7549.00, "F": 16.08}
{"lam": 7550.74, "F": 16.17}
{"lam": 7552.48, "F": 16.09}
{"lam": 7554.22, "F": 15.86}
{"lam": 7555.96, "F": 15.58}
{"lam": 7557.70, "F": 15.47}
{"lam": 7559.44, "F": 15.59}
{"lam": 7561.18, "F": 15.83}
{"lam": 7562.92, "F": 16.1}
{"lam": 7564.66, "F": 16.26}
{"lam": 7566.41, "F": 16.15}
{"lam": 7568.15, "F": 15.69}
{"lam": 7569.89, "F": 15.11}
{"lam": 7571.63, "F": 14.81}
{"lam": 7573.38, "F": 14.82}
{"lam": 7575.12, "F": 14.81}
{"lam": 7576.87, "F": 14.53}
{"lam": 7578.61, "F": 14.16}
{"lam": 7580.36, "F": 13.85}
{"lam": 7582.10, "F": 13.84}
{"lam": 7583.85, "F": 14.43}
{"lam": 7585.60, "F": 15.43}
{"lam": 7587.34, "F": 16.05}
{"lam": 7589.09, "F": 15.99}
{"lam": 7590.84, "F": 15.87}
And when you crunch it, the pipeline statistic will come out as 0.17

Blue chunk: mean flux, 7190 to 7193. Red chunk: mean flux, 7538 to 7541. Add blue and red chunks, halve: 15.3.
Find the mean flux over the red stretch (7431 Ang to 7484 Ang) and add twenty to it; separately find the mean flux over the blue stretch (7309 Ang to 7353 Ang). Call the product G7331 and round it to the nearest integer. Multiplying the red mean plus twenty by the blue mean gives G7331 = 526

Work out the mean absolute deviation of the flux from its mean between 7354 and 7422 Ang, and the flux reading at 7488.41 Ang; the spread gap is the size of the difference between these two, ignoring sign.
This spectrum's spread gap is 14.7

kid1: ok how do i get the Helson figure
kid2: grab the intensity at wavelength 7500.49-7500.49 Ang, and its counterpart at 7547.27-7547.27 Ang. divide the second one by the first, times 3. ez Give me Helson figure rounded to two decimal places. 3.24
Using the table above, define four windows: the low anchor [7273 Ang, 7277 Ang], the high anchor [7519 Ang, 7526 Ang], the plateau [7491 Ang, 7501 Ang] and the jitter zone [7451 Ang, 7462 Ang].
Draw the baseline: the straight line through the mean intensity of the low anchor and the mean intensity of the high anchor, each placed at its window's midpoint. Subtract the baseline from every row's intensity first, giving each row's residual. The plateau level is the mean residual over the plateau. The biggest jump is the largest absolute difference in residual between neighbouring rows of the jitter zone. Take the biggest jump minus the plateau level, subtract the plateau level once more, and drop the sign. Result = 2.3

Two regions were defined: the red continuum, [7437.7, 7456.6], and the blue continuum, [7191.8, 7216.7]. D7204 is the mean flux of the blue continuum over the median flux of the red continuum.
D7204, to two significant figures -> 0.99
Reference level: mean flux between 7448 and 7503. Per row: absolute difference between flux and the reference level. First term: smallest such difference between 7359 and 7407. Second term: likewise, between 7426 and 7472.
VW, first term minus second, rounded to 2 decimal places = 0.03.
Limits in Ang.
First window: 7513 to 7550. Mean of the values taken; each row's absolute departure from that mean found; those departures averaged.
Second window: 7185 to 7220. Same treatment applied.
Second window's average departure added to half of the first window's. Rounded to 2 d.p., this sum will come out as 0.80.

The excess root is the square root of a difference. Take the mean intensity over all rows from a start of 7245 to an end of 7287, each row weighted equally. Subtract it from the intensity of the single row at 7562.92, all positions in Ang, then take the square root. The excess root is 1.08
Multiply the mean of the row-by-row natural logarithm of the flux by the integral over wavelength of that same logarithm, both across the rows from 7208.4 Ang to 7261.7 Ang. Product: 394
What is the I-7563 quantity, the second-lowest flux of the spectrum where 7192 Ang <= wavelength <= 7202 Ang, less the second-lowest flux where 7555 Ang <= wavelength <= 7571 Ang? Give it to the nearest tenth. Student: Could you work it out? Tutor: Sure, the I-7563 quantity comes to -1.8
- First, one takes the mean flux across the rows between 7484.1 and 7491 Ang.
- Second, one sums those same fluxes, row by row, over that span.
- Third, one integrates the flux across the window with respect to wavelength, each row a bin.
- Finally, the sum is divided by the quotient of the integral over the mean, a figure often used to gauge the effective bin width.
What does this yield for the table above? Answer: 8.6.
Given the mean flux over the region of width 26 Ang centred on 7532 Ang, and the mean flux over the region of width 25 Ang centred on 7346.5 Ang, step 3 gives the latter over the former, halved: 0.470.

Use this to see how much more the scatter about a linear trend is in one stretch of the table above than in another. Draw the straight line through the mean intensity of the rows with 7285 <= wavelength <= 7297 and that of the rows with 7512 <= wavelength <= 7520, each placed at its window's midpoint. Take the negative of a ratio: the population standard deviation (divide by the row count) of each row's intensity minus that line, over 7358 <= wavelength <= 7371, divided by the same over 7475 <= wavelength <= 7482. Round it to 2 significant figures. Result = -1.8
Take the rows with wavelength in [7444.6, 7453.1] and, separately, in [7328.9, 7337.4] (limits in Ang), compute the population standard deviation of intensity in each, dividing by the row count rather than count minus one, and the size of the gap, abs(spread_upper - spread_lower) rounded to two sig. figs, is 0.57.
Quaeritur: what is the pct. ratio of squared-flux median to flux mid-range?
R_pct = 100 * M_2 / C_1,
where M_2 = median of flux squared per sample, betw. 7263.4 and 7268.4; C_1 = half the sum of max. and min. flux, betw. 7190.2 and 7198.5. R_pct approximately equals 1436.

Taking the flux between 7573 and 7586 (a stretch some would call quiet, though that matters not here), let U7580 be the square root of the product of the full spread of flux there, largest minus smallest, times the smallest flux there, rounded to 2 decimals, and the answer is 4.69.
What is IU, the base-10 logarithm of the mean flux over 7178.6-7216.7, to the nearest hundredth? 1.16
